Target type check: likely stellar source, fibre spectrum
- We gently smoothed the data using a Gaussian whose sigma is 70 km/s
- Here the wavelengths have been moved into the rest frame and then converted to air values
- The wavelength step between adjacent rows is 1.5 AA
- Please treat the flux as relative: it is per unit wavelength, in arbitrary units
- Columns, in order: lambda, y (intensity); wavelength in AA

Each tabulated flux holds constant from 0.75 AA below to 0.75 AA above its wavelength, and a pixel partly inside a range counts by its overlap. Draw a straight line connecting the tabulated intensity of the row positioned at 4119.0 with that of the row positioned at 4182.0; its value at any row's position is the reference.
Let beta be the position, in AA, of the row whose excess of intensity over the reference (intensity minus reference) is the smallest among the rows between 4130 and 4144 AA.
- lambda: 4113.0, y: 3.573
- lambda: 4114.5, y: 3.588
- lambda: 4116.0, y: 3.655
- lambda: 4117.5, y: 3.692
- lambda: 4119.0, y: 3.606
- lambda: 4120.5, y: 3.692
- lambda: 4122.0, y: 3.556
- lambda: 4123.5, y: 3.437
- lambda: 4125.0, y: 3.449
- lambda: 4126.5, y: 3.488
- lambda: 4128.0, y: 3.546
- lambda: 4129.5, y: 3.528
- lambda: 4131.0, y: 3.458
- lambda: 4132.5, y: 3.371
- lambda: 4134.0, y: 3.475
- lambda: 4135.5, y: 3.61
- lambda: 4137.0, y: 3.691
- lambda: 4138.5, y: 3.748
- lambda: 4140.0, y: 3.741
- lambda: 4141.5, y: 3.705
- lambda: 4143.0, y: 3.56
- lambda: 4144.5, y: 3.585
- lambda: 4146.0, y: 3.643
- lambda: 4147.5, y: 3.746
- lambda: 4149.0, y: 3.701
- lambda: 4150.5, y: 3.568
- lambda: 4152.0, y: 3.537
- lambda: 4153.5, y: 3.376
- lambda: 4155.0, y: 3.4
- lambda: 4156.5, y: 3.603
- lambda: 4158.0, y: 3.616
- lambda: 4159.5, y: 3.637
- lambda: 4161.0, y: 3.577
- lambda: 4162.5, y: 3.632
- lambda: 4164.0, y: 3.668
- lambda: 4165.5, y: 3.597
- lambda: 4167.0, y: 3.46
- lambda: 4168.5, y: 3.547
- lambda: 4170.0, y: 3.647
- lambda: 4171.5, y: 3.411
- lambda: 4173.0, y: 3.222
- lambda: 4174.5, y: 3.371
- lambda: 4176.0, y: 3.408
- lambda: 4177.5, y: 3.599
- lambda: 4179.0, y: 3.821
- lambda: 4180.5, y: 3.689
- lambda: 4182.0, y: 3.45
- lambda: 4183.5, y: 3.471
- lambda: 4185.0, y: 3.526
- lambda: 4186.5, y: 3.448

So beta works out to 4132.5 AA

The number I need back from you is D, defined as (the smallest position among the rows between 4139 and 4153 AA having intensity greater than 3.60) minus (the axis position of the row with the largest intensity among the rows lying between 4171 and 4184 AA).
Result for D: -39.0 AA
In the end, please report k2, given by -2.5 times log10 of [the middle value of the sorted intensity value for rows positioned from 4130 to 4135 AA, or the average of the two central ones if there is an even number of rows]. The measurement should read -1.35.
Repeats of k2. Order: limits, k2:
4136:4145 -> -1.42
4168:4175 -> -1.33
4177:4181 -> -1.42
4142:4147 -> -1.39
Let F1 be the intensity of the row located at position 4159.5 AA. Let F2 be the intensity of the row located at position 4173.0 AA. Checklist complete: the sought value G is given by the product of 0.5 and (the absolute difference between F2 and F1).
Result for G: 0.21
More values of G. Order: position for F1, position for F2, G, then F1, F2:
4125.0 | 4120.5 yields 0.12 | 3.449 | 3.692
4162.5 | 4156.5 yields 0.01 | 3.632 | 3.603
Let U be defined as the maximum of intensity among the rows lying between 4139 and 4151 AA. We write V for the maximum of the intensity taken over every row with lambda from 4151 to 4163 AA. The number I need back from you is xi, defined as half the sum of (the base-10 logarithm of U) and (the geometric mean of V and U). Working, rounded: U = 3.746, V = 3.637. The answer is 2.13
